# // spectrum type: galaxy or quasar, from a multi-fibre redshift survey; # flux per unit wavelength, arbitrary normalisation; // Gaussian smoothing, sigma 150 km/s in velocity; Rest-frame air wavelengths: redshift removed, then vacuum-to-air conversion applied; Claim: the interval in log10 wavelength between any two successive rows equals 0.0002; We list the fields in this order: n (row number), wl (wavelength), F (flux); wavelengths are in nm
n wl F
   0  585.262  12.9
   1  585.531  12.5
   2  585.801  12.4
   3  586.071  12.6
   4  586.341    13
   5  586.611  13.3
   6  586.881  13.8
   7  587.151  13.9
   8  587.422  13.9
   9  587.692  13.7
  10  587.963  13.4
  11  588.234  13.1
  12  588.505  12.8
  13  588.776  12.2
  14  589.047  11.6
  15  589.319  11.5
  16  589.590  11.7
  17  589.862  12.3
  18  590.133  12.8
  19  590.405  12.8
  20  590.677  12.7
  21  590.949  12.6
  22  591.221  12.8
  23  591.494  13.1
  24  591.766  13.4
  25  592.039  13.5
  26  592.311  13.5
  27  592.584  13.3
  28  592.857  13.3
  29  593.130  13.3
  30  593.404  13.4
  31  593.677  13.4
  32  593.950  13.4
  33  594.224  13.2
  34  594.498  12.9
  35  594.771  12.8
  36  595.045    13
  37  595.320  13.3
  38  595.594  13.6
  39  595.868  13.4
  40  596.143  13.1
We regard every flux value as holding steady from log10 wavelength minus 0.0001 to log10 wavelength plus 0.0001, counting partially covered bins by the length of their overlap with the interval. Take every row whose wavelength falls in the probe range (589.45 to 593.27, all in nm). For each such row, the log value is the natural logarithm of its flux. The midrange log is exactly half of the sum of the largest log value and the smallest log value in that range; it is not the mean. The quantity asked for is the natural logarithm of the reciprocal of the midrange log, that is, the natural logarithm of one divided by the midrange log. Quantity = -0.929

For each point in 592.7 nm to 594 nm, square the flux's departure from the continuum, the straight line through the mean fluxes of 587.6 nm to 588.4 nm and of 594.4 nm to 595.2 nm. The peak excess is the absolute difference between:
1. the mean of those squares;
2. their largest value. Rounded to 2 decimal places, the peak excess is 0.06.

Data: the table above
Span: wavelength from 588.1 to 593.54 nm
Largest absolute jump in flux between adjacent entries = 0.60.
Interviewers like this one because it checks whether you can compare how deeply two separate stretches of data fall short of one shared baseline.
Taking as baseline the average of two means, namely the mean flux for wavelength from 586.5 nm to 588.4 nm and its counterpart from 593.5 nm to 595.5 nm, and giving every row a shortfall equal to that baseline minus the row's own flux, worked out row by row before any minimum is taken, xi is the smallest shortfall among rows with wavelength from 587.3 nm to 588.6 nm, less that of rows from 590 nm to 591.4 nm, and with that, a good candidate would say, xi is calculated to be -1.1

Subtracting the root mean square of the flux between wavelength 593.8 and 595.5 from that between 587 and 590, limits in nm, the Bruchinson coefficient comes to -0.33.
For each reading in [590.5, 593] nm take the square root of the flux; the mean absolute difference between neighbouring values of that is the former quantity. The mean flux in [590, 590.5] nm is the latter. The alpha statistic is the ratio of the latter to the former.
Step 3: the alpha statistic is 617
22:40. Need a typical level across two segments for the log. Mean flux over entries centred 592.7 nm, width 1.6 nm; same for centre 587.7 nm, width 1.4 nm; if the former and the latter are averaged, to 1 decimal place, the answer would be 13.5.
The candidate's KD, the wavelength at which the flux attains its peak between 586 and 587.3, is 587.151 nm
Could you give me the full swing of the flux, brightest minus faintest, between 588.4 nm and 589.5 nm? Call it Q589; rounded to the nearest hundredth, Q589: 1.30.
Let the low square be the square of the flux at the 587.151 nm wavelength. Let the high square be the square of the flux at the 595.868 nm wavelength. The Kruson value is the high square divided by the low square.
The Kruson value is 0.93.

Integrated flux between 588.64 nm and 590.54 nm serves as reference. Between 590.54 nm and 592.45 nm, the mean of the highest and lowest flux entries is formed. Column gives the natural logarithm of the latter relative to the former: -0.569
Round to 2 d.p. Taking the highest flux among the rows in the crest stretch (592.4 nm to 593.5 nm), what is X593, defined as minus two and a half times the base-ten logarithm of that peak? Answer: -2.82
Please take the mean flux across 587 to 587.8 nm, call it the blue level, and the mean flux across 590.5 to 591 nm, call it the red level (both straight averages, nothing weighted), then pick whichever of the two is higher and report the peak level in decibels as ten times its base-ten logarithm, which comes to 11.4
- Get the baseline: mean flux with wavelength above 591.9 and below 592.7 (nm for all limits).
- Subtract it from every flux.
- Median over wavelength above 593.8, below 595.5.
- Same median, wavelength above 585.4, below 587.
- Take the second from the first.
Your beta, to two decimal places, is 0.30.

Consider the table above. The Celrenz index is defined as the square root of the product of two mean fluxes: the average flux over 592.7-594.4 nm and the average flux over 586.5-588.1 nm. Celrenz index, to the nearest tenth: 13.5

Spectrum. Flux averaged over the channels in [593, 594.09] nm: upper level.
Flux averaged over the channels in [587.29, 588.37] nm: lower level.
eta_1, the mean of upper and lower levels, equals 13.45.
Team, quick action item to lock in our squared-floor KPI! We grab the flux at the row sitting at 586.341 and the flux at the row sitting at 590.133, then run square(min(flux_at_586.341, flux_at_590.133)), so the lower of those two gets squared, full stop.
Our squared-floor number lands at 164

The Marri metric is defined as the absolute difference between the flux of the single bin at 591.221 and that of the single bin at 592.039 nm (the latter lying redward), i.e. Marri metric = 0.70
